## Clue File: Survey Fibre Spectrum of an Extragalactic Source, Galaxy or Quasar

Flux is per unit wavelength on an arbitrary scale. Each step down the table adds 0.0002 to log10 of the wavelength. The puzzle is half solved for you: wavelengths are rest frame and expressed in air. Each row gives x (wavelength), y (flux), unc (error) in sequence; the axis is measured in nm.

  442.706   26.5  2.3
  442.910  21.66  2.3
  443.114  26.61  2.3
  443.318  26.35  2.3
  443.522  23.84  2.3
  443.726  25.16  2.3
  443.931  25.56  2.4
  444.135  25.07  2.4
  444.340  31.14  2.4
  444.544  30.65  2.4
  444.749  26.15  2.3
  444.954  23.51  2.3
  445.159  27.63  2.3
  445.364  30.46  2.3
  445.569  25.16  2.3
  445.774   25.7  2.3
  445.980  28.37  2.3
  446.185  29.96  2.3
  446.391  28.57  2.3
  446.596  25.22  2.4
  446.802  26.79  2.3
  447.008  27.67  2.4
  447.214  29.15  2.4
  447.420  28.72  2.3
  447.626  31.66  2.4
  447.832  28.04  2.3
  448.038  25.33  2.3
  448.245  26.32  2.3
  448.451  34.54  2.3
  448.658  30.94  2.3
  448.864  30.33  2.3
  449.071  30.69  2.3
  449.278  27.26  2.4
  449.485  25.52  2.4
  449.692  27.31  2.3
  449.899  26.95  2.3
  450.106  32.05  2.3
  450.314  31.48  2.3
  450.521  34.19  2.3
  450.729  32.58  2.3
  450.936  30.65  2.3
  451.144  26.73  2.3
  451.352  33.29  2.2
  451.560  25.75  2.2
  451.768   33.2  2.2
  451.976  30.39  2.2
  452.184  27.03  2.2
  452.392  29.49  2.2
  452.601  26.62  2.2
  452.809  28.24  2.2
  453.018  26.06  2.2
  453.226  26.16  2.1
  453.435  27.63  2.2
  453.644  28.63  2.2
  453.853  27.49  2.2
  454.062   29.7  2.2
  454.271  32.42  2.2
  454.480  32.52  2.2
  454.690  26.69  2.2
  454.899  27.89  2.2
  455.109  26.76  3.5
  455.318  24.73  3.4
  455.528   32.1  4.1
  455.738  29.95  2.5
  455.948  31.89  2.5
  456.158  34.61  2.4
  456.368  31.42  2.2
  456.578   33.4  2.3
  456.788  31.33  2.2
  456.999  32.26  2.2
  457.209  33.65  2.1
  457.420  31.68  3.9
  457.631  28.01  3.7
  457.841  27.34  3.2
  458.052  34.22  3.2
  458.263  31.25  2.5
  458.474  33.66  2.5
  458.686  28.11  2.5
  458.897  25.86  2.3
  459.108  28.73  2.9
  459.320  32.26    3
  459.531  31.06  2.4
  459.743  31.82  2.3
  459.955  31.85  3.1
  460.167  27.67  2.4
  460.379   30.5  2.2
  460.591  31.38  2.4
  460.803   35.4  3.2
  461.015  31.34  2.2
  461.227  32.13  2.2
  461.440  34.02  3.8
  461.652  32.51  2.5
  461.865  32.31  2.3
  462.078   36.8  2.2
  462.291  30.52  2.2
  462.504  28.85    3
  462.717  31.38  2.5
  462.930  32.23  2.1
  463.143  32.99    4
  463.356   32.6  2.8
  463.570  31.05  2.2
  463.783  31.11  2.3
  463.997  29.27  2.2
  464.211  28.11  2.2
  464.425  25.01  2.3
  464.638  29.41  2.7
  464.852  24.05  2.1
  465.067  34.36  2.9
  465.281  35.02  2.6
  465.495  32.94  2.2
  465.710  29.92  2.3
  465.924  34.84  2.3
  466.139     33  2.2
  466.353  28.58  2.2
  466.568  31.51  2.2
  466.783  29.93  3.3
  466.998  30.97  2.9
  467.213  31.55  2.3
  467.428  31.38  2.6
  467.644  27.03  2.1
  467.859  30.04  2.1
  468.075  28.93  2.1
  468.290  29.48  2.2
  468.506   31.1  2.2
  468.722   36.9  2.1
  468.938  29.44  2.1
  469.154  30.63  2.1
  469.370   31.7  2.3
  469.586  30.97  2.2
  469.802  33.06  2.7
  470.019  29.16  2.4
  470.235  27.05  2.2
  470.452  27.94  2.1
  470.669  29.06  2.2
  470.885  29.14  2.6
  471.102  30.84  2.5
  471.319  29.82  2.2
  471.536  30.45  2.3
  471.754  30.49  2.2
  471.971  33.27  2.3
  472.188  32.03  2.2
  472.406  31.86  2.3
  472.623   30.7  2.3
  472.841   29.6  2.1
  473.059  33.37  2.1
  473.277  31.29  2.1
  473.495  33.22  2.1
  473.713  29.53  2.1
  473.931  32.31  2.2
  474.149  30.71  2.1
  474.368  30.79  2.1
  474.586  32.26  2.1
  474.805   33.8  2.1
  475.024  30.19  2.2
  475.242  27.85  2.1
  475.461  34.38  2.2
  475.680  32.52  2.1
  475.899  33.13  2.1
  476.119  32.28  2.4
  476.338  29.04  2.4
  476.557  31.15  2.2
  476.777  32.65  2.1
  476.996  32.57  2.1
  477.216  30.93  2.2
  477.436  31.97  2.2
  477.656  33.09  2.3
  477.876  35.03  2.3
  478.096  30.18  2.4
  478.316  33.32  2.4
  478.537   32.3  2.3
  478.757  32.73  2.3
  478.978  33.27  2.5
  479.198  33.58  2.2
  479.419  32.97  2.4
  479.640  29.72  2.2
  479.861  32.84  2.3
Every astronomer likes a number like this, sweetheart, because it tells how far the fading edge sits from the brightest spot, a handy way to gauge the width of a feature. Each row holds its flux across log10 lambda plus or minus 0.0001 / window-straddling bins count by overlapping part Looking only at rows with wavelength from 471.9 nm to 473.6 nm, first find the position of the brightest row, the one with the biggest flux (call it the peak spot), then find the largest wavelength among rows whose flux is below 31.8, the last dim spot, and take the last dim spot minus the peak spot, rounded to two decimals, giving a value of 0.22 nm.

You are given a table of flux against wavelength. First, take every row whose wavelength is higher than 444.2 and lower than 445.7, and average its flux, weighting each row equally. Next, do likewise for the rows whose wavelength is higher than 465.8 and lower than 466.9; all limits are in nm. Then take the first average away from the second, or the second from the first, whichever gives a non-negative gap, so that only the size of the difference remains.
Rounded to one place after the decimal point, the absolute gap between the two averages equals 3.8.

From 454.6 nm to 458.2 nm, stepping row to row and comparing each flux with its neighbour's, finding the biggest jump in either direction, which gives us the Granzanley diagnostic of 7.4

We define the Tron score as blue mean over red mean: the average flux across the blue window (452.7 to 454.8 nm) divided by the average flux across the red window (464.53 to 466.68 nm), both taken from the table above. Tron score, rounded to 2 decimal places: 0.91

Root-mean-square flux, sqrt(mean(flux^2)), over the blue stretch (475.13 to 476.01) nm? 32.1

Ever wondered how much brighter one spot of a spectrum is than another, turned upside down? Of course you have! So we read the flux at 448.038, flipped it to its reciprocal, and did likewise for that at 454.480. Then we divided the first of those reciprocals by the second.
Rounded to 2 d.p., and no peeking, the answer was 1.28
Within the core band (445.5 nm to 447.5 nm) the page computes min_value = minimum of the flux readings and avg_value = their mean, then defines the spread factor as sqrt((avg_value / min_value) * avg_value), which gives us 5.49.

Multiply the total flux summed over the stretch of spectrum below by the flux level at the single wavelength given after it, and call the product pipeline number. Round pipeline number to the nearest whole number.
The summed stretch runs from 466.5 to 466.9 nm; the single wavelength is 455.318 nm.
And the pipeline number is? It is 1519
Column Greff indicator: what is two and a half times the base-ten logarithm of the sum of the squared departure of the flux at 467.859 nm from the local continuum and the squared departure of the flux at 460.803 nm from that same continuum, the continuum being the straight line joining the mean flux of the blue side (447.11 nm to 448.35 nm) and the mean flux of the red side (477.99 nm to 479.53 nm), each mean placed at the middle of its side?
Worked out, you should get 3.7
